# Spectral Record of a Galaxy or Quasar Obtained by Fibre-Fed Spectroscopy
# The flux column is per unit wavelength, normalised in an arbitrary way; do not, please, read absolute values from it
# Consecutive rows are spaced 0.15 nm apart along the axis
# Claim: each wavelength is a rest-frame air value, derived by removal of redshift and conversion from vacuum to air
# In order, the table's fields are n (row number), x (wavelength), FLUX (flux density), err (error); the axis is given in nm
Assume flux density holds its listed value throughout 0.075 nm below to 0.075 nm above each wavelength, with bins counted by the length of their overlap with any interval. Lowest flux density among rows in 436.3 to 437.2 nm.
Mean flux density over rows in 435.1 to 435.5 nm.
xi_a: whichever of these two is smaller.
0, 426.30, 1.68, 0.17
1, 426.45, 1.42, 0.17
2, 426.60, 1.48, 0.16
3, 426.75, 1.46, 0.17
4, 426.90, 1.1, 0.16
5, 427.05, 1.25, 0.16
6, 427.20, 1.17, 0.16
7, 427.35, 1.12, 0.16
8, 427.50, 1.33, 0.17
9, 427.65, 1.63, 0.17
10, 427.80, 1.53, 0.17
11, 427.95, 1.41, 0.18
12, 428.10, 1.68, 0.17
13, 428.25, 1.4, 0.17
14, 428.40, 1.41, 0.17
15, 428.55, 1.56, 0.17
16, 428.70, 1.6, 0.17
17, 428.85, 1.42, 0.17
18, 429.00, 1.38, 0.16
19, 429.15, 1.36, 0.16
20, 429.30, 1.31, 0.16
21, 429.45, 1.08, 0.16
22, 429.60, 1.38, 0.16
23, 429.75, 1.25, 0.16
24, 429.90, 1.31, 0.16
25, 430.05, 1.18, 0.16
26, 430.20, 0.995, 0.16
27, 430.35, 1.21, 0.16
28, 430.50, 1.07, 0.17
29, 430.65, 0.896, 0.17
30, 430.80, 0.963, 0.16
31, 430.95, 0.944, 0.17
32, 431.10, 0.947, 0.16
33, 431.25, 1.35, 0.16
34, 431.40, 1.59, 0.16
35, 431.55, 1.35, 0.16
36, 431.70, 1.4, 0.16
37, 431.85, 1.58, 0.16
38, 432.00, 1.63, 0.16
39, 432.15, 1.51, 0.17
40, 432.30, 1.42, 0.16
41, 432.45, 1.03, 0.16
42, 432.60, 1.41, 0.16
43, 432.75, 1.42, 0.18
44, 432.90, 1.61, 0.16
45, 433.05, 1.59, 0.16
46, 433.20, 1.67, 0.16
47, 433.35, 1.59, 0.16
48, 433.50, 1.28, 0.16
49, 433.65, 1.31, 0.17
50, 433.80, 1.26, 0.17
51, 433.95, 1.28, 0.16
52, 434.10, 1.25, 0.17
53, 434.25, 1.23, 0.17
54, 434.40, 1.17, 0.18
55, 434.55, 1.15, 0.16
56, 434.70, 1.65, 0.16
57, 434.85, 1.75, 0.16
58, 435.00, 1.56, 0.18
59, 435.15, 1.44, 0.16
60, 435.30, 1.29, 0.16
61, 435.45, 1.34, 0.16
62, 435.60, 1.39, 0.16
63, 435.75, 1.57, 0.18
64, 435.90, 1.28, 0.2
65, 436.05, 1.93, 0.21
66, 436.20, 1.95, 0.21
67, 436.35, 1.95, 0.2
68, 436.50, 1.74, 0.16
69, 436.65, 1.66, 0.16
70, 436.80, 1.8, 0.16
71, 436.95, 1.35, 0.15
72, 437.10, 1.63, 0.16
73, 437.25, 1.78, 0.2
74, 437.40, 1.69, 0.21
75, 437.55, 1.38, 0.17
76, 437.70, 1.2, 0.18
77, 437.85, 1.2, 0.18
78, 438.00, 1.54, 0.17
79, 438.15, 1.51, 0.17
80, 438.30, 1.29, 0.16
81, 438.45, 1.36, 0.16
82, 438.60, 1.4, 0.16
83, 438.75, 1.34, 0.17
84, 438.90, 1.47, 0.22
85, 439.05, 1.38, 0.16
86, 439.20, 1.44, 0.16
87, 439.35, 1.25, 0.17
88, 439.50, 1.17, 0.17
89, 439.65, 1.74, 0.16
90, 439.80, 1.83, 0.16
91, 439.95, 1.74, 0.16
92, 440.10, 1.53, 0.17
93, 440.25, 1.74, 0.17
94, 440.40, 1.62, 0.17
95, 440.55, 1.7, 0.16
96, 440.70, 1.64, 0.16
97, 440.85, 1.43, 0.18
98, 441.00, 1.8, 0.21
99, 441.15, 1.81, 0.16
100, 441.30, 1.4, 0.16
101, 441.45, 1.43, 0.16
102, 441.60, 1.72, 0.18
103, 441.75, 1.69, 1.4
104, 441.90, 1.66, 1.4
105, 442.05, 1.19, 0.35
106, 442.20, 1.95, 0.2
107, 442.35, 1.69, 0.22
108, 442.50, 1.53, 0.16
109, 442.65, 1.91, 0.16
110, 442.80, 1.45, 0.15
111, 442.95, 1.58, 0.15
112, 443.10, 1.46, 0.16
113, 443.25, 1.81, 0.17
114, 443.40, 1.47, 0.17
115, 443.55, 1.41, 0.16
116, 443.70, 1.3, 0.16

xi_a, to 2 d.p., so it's 1.35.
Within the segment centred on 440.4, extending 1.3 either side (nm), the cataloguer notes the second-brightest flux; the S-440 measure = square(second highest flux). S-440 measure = 3.28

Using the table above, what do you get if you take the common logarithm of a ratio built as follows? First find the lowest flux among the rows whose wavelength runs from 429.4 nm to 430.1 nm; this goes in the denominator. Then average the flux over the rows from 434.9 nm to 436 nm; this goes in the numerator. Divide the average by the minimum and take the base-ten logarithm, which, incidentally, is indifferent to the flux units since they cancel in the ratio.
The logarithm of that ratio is 0.12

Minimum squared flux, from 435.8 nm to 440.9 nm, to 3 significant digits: 1.37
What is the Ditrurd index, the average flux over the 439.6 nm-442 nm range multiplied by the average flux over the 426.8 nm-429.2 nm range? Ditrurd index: 2.3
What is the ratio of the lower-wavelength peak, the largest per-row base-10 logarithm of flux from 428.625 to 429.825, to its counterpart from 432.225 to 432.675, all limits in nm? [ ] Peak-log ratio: 1.3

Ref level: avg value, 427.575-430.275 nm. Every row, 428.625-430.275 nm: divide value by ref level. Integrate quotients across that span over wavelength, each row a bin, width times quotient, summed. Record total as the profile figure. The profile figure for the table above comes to 1.55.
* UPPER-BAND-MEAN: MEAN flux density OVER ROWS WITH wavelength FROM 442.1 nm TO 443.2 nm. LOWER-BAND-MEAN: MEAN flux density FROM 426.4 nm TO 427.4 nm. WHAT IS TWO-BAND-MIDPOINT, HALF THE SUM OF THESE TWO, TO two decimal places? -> 1.47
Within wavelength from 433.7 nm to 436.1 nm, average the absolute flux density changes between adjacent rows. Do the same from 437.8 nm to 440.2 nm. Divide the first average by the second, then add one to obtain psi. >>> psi 2.1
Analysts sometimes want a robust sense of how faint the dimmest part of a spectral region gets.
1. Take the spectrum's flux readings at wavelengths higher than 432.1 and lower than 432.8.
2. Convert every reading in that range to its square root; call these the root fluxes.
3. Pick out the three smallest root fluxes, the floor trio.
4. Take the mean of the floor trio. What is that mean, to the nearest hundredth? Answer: 1.13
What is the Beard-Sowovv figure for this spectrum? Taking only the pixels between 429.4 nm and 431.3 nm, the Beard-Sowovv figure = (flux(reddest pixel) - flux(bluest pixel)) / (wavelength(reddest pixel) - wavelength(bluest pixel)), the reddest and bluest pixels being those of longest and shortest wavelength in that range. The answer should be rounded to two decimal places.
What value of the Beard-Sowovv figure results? 0.15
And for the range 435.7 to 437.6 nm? -0.11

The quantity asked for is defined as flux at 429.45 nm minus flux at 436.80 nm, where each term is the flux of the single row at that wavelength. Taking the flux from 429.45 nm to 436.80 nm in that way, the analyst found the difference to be -0.72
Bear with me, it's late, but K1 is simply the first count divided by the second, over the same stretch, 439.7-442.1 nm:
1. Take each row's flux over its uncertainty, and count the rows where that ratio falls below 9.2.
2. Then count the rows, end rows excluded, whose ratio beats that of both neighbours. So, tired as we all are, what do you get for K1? 2.0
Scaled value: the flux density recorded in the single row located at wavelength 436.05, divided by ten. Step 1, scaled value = 0.193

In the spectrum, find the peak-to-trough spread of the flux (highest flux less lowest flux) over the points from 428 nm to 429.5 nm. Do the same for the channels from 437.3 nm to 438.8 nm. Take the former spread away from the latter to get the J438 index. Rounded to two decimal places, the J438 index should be -0.11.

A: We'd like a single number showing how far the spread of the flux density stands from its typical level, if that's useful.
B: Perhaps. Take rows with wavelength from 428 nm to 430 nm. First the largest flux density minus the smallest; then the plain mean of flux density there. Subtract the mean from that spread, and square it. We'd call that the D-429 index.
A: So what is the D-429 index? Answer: 0.63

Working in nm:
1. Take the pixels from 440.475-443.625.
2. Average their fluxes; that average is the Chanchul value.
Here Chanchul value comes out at 1.61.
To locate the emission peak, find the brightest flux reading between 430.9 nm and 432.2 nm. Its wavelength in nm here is 432.00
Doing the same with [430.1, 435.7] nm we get 434.85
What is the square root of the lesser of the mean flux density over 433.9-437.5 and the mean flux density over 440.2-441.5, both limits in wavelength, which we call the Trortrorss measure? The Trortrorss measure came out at 1.239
